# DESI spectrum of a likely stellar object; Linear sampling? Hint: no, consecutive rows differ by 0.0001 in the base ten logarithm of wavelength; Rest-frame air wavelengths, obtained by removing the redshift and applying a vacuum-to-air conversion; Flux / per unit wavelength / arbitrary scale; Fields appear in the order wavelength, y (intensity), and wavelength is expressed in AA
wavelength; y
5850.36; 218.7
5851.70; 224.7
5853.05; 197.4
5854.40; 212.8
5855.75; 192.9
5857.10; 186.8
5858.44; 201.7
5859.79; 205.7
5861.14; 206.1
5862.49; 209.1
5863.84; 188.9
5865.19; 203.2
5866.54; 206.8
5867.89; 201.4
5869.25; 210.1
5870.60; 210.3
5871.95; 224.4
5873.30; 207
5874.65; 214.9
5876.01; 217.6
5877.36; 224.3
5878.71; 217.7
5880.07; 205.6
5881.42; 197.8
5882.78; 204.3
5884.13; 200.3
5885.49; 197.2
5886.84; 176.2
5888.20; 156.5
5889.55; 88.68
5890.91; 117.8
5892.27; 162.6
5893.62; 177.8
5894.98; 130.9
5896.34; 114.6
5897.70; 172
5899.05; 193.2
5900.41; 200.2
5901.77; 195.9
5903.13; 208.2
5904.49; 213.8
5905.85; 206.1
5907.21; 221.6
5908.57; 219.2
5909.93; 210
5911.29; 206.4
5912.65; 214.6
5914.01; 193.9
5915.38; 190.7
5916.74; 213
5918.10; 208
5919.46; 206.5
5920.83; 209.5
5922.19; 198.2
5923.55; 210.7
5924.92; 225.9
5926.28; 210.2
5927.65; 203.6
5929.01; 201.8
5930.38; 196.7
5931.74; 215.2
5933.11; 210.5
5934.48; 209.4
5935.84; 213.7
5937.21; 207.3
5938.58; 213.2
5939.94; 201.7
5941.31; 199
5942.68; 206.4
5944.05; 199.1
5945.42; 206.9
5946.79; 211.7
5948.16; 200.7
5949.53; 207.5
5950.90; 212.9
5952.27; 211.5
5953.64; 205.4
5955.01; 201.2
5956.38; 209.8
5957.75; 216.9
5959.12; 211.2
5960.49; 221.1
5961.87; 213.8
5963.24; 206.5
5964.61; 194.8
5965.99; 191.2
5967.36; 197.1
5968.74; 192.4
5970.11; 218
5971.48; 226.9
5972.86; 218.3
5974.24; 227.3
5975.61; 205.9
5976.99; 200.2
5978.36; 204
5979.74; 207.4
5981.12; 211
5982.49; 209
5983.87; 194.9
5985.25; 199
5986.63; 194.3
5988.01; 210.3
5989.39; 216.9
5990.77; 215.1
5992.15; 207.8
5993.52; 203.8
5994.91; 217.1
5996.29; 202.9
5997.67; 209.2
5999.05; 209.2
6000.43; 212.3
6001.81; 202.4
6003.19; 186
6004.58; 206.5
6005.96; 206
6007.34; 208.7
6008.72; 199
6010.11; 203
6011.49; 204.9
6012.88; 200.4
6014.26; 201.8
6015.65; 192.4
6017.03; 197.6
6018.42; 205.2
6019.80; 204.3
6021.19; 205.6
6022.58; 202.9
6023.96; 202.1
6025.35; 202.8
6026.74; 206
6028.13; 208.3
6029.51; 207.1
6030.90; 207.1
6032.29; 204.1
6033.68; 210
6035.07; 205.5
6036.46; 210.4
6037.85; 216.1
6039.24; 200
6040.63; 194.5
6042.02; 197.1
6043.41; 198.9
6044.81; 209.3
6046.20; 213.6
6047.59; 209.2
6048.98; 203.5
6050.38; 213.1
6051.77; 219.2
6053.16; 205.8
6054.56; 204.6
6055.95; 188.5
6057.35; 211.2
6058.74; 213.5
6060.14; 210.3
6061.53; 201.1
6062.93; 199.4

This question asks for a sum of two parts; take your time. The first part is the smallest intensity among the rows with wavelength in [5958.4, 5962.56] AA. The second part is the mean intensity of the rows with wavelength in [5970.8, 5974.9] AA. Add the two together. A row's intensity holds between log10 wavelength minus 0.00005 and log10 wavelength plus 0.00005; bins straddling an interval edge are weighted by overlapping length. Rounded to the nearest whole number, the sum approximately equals 435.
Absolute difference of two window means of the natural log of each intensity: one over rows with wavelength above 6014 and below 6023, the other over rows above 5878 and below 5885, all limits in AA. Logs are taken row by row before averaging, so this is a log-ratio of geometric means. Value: 0.018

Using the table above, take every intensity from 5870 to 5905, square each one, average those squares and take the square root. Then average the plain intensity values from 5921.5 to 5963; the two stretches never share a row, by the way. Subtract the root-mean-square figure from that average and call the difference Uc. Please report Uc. 19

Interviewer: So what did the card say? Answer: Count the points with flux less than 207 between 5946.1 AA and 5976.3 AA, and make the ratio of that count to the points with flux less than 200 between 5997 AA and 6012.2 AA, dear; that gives 4.5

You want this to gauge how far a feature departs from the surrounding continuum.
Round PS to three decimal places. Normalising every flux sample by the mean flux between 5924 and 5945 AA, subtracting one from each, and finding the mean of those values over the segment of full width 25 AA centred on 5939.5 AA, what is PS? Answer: -0.005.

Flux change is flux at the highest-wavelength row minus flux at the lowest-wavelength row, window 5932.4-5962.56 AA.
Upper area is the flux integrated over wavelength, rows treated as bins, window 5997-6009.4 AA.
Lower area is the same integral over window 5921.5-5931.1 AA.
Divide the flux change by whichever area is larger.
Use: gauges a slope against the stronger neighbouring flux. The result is 0.0013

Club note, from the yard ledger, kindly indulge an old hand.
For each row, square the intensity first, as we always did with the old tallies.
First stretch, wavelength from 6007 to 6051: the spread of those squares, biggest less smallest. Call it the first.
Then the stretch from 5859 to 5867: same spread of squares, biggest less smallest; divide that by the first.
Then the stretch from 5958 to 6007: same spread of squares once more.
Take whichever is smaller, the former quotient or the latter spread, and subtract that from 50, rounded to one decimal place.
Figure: 49.2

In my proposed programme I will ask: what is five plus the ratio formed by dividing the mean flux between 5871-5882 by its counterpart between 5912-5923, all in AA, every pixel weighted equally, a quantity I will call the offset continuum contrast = 6.05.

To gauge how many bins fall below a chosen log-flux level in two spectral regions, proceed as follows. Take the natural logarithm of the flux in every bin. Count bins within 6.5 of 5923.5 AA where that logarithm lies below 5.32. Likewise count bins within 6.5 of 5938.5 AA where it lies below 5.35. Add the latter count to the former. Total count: 10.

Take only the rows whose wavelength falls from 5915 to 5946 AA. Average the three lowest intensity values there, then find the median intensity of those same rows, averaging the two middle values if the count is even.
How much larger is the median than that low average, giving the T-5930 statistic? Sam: 12.1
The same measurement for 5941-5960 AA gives 7.6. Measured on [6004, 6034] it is 8.3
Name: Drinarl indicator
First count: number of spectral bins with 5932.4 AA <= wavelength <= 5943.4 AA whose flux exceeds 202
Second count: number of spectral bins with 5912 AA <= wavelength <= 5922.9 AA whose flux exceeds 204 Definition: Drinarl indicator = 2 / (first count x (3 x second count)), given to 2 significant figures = 0.022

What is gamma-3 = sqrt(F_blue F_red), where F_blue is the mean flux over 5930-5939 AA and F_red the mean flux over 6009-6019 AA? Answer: 205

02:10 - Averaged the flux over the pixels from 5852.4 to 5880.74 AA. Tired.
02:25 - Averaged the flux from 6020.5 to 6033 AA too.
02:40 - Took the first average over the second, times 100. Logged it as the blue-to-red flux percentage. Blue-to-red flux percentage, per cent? 101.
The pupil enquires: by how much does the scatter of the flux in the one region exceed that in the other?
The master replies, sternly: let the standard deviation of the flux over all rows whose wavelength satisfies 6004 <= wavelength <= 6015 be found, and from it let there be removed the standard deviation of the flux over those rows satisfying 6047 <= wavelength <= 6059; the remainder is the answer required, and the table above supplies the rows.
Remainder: -5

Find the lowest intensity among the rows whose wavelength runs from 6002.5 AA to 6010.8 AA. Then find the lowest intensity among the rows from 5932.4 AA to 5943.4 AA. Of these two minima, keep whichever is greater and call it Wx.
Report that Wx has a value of 199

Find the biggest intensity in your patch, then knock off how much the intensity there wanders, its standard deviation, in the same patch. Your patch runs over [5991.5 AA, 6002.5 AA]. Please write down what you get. 212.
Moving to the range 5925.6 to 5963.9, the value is 215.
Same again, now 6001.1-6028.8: 203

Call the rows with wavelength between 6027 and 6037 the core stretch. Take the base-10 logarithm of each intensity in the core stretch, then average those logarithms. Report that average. 2.32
